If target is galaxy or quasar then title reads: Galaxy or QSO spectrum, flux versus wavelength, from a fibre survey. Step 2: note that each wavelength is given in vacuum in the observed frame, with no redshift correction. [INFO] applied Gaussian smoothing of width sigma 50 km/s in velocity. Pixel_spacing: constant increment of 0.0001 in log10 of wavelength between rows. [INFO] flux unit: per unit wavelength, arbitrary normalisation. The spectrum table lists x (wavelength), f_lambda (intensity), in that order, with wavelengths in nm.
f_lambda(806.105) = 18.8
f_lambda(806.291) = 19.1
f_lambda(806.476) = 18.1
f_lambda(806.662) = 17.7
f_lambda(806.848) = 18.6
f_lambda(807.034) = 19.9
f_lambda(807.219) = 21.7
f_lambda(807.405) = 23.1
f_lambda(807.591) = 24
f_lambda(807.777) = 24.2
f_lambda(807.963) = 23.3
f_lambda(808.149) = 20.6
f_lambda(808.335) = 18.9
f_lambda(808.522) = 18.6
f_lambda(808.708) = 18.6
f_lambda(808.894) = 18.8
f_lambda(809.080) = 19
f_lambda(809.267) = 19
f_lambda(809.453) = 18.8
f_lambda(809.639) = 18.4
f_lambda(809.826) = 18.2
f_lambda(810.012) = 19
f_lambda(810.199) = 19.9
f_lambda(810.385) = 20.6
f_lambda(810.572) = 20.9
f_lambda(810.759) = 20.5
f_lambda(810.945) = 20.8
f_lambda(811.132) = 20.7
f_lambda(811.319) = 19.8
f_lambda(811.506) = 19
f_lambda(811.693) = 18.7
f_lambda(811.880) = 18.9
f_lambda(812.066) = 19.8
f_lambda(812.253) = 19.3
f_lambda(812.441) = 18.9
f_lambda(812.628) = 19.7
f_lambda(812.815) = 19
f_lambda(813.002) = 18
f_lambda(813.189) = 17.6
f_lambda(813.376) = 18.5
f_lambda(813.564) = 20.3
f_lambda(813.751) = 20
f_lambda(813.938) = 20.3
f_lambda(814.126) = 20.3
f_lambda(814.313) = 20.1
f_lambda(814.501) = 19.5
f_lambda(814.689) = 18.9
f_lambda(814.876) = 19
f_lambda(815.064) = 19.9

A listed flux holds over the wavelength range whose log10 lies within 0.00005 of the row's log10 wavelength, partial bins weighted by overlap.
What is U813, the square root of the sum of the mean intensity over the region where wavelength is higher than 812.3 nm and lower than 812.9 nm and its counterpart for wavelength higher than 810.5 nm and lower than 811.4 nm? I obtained 6.30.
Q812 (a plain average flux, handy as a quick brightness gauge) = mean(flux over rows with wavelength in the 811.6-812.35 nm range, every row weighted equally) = 19.2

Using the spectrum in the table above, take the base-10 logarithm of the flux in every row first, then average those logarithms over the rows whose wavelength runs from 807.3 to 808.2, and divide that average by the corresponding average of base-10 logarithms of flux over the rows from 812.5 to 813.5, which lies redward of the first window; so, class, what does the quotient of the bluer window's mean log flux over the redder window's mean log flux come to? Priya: 1.074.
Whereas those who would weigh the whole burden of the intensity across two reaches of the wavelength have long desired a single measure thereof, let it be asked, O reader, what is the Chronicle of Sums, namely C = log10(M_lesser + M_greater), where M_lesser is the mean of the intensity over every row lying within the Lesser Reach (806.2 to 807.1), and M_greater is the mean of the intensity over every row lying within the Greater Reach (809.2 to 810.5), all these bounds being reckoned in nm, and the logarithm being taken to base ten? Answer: 1.58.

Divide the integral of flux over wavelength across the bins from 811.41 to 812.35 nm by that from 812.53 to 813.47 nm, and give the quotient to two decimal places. 1.03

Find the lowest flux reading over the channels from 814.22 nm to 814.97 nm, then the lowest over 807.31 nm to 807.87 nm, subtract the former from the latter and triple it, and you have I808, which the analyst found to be 13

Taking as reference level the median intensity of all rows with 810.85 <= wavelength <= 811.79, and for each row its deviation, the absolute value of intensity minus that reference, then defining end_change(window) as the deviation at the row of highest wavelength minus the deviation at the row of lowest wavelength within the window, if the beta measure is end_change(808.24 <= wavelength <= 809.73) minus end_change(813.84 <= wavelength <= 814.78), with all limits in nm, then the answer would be 0.1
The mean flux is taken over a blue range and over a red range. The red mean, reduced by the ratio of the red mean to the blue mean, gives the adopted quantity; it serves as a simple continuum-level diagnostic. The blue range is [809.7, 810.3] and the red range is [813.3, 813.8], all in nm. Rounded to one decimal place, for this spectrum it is 18.6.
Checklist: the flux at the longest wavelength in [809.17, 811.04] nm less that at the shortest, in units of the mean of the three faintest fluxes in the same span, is 0.10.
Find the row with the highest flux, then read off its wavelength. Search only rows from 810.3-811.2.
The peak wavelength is 810.572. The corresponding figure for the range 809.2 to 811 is 810.572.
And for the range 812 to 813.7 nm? 813.564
